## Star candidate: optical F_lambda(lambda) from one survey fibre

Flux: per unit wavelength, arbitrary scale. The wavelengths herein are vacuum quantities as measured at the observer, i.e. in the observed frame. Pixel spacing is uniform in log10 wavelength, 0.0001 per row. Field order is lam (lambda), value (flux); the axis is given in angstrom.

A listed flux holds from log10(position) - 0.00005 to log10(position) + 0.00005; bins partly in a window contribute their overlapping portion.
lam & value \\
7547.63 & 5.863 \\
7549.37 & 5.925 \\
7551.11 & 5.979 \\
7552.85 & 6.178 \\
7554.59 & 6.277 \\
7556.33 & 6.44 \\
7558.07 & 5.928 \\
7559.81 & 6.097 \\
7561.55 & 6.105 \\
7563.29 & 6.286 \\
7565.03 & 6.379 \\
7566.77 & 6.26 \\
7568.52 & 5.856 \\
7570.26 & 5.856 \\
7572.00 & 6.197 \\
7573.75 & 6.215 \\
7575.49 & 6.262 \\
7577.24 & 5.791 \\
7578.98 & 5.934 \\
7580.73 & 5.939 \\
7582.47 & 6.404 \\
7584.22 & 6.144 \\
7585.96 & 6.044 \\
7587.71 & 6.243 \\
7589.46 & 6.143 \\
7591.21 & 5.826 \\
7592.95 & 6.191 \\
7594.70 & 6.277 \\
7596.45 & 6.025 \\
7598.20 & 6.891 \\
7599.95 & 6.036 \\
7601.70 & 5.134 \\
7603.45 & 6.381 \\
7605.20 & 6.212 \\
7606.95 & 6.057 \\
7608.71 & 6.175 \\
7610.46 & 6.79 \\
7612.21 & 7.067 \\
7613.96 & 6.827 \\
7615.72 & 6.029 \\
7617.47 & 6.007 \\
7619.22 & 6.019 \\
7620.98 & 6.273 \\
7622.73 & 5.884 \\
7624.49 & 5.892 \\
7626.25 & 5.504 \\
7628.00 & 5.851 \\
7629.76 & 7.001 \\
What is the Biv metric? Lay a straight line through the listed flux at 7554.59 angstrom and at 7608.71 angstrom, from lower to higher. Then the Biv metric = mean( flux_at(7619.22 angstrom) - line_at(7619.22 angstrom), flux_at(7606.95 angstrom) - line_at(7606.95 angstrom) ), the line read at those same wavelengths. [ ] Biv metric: -0.13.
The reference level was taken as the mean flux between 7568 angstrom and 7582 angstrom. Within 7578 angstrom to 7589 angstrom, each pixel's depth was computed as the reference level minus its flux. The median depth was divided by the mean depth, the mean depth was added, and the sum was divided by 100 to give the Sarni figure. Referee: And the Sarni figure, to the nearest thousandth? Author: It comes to 0.007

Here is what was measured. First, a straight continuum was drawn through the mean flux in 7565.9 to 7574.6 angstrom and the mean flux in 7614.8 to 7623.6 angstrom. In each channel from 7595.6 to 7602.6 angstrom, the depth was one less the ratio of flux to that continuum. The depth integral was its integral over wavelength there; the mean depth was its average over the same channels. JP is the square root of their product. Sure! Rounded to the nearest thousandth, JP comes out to 0.015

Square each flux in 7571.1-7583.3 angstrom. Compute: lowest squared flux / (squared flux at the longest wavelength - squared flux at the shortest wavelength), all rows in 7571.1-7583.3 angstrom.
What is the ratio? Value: 13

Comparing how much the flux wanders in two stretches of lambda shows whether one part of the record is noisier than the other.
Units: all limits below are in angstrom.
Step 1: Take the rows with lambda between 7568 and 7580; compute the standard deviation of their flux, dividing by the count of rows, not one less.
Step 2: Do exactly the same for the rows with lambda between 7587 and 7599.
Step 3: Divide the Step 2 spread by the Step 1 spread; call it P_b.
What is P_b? 1.6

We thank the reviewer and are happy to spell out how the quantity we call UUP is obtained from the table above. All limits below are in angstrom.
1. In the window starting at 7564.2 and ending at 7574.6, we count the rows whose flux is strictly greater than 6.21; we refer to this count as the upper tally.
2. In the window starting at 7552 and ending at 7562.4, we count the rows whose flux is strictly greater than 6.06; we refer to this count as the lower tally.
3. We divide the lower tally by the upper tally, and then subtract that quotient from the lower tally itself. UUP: 3.3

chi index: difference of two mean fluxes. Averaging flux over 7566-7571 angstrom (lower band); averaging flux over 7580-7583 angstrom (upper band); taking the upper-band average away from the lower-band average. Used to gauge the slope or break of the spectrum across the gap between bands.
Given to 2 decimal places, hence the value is -0.18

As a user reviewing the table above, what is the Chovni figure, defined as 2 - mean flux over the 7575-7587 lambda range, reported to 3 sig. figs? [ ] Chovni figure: -4.07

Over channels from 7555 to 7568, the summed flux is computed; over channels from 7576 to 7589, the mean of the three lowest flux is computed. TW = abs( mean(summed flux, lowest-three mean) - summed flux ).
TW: 18.80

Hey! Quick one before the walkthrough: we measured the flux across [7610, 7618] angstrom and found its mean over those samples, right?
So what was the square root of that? 2.56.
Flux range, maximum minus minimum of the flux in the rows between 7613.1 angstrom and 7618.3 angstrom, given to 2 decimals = 0.82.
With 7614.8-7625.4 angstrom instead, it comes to 0.39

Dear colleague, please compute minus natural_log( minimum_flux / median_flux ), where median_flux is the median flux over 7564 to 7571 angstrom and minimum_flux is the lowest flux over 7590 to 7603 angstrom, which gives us 0.17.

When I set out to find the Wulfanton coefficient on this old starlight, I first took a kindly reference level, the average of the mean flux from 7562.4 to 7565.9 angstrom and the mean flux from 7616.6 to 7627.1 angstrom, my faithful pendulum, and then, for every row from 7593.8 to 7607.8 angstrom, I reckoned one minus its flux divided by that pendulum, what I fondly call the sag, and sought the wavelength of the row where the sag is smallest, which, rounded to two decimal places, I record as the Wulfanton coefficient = 7598.20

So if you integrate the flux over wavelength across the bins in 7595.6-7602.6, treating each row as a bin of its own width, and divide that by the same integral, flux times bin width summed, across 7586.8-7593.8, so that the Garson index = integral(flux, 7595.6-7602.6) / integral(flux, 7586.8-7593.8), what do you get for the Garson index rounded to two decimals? 0.99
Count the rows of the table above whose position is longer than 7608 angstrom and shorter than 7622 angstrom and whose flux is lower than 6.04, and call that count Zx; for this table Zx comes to 3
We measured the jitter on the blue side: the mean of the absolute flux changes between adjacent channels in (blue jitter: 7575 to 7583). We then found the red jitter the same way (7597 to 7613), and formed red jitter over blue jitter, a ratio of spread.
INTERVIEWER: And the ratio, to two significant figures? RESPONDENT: 2.0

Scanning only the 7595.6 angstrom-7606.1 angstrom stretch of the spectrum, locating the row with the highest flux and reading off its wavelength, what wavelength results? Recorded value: 7598.20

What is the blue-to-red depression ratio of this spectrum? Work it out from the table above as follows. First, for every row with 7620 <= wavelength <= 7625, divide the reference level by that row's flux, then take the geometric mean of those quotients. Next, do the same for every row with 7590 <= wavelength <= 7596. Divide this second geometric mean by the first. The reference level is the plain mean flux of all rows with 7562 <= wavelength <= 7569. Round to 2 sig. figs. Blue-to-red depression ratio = 0.99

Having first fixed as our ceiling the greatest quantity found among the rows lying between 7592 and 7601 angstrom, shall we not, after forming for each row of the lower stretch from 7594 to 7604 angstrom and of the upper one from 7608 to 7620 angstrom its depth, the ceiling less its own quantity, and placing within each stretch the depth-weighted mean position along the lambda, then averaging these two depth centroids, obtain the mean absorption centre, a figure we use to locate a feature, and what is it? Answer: 7607.6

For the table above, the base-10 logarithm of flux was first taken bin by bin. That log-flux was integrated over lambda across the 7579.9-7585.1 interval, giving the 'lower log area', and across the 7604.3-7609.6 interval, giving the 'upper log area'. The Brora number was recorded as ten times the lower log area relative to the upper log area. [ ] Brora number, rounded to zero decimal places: 10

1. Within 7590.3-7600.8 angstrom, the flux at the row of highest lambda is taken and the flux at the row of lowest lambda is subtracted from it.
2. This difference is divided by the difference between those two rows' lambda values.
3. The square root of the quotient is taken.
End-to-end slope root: 0.155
